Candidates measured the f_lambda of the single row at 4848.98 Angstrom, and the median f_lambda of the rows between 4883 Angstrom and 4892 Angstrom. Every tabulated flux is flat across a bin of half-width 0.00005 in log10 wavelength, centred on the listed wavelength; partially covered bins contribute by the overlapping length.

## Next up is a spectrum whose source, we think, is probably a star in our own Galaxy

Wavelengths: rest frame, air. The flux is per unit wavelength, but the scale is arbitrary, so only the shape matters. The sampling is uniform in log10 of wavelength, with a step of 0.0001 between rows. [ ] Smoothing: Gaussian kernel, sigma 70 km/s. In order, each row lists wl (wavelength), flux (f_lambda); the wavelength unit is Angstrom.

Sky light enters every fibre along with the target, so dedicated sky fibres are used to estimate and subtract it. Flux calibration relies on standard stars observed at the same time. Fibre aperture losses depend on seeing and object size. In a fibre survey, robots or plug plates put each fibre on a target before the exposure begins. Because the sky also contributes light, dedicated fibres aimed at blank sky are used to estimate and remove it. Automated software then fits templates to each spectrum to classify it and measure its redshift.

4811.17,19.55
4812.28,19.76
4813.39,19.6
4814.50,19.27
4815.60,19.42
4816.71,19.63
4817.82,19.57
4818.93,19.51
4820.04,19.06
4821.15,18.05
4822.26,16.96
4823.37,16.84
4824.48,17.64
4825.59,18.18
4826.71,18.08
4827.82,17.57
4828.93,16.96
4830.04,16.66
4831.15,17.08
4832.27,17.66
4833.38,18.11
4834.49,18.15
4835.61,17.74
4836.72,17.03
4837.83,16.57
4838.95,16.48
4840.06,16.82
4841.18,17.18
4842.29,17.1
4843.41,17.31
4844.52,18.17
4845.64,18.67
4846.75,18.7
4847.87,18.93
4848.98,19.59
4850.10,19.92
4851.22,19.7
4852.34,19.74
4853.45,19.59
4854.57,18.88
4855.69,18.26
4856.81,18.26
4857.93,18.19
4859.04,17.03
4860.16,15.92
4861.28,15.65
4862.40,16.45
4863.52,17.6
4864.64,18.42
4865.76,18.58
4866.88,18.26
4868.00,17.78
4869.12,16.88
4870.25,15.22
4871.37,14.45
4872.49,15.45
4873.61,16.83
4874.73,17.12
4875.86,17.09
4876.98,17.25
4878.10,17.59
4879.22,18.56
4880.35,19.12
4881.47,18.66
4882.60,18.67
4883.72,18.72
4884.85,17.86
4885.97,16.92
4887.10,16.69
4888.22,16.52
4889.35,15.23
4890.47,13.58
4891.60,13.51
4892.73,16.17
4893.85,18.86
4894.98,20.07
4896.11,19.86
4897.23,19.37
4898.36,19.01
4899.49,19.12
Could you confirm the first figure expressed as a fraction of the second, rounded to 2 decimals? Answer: 1.18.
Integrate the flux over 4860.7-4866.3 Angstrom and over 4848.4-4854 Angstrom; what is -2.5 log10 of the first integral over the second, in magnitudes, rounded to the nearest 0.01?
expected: 0.14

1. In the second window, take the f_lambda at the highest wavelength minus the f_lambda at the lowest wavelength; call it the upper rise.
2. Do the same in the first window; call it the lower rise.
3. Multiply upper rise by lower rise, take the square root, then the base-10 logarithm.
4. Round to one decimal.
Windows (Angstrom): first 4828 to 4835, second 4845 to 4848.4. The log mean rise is -0.3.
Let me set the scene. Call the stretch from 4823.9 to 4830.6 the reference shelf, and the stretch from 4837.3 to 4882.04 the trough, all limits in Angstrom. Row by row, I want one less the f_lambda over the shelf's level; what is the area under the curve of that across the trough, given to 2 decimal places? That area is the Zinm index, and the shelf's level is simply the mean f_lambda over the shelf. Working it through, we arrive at -0.47 Angstrom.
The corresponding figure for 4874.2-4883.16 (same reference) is -0.25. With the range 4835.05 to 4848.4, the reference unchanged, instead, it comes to -0.03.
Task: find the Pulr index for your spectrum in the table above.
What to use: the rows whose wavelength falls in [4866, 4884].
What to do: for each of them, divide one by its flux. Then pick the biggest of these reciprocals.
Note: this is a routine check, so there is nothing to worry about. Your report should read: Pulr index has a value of 0.069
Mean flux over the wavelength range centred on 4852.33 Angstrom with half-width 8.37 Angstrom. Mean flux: 18.6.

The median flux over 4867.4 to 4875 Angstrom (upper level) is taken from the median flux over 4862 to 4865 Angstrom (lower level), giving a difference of 0.77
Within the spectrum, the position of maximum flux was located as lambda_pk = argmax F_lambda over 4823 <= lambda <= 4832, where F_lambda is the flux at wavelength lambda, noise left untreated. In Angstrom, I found 4825.59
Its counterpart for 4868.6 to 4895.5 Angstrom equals 4894.98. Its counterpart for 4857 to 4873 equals 4865.76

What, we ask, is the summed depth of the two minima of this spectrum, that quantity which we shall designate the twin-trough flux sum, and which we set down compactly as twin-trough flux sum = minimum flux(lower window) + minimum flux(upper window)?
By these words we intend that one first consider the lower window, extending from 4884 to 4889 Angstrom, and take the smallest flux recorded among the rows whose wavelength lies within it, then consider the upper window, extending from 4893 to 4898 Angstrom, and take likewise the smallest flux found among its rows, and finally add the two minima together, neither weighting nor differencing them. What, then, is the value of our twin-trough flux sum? 35.4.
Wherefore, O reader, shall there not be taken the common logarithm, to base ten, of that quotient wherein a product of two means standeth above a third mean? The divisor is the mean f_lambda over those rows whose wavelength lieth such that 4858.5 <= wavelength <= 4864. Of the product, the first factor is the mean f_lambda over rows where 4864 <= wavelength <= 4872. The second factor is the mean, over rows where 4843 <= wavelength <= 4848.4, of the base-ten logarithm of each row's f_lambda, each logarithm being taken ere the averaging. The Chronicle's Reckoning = 0.12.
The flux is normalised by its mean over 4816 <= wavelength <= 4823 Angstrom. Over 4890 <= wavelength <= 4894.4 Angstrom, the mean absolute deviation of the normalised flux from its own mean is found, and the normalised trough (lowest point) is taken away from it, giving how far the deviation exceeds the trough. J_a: -0.61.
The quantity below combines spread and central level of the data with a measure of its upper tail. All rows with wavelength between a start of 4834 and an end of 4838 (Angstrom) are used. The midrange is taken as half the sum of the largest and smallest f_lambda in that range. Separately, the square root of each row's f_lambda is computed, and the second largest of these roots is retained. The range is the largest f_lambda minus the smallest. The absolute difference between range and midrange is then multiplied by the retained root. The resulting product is 66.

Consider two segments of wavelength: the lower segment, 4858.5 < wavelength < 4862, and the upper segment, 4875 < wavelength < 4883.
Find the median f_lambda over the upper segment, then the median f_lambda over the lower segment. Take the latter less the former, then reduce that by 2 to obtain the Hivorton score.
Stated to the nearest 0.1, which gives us -4.6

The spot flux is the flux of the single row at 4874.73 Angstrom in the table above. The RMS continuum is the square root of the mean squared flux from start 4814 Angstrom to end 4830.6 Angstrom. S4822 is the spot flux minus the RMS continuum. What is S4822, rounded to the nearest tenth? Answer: -1.1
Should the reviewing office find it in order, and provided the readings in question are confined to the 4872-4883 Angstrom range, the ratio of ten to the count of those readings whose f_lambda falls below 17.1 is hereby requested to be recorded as 3.3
